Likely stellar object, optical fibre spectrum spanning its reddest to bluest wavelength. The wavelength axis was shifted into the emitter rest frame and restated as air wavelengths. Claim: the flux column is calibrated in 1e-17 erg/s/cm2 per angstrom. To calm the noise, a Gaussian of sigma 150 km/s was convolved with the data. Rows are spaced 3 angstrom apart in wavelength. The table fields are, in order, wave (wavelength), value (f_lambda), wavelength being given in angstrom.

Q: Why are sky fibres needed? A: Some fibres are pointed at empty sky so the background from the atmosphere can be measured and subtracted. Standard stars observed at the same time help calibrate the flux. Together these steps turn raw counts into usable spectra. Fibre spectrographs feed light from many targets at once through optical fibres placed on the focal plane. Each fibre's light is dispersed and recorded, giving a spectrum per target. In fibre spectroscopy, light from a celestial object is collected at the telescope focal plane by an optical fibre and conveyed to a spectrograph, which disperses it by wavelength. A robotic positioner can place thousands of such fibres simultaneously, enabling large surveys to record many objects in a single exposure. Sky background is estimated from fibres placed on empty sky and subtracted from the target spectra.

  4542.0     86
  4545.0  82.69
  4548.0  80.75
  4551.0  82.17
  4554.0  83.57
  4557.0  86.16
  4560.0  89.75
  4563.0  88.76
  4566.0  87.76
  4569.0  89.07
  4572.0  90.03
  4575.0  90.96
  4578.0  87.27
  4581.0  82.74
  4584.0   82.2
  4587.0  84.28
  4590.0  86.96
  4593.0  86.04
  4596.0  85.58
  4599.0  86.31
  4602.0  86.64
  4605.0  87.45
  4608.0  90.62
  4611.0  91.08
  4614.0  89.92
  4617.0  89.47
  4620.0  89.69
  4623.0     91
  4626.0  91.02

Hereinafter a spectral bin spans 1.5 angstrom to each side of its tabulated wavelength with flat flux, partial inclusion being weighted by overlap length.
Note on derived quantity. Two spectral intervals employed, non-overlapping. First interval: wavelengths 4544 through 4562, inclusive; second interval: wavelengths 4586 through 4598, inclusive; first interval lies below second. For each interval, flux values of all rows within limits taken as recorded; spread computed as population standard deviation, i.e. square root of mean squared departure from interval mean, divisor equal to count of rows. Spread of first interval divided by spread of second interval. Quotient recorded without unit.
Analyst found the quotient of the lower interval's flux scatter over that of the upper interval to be 3.09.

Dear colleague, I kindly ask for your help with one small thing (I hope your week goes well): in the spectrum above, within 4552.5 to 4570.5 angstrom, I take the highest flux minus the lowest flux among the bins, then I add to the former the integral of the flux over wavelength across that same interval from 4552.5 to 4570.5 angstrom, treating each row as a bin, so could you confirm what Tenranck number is 1581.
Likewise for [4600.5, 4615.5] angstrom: 1342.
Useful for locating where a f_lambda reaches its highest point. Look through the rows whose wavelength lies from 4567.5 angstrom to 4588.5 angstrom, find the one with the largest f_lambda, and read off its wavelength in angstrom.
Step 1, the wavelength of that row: 4575.0 angstrom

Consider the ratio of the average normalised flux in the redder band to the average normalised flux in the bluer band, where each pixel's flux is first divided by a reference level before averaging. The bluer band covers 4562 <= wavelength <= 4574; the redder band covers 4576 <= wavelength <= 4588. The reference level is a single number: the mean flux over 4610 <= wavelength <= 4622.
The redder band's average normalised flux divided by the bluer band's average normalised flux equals 0.95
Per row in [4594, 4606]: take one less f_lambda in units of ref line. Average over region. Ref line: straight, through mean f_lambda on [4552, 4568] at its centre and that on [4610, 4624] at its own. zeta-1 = 0.032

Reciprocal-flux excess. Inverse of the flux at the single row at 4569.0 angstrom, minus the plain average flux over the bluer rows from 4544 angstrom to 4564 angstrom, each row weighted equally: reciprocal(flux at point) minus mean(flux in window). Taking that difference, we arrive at -84.8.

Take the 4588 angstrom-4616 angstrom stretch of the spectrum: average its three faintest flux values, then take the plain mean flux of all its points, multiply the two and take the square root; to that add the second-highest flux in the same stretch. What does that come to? 177.5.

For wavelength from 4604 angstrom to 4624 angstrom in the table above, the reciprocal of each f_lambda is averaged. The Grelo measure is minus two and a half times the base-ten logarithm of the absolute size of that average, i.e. 4.88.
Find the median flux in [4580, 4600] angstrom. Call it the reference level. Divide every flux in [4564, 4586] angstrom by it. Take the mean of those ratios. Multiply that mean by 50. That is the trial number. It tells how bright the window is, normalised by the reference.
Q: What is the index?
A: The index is 50.9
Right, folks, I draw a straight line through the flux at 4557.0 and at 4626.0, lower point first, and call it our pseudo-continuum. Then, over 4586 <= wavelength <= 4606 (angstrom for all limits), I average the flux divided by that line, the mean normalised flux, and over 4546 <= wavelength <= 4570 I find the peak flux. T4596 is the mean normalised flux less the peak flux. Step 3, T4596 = -88.8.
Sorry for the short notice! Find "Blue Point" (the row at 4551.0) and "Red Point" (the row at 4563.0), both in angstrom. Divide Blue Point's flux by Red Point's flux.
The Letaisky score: 0.926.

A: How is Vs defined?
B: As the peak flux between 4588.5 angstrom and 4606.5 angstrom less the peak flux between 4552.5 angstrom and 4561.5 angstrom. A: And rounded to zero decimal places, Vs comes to -2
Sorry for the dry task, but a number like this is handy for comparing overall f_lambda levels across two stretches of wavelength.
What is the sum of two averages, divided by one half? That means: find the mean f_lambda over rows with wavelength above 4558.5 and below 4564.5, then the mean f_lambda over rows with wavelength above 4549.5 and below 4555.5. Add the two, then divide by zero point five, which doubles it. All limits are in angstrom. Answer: 344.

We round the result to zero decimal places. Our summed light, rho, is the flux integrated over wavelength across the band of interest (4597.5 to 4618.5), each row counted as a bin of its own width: 1864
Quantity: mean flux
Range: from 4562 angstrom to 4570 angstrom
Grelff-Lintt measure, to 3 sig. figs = 88.5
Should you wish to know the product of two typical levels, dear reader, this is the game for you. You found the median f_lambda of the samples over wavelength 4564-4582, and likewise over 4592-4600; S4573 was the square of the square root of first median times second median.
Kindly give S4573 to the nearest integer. 7607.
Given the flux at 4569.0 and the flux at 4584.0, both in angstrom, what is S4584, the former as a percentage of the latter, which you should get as 108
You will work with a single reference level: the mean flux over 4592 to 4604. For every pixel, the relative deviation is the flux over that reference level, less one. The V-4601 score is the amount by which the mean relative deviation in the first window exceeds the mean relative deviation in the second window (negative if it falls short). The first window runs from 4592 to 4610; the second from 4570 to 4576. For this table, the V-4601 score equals -0.04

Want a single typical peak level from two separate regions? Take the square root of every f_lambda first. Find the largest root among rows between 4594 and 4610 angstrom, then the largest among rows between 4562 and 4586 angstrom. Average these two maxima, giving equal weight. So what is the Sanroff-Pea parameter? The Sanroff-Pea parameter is 9.53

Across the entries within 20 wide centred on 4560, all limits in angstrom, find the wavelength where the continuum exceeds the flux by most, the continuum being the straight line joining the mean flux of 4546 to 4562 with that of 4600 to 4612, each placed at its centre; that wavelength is 4551.0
